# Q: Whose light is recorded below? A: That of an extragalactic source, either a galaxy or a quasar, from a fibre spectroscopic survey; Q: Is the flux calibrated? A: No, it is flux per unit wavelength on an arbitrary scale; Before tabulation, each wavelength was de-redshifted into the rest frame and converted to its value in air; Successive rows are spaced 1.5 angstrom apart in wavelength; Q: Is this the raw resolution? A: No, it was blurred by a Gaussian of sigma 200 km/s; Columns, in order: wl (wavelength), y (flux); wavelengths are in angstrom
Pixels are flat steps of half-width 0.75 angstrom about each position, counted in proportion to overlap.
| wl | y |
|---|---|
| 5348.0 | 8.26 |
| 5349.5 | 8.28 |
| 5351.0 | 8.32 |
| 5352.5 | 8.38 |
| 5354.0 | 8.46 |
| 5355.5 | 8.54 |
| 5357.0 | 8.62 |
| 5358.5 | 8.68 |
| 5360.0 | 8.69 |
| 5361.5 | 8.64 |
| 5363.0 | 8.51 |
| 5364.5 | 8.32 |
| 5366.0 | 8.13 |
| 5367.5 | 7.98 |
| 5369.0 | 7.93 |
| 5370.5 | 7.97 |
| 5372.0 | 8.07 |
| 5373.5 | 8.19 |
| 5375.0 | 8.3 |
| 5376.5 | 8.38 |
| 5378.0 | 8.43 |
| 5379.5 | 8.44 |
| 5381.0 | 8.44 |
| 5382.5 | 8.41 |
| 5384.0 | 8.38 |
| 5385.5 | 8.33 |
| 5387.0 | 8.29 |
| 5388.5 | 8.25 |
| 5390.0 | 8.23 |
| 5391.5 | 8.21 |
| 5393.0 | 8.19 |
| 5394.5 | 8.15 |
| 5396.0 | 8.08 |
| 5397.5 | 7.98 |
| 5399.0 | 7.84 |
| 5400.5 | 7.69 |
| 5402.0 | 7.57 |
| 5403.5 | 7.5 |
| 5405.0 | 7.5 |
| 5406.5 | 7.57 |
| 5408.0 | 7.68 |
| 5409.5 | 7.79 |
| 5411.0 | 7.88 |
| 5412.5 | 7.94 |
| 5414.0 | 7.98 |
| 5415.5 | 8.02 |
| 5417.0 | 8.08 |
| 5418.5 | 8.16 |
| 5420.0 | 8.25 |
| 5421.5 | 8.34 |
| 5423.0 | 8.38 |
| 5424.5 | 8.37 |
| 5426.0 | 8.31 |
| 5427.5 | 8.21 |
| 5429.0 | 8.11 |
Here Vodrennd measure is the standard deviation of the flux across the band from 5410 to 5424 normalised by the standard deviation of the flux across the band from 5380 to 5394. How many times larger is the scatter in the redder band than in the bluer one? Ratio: 2.0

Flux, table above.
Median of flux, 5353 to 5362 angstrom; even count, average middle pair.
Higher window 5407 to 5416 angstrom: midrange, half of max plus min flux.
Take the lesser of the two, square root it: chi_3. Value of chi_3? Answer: 2.80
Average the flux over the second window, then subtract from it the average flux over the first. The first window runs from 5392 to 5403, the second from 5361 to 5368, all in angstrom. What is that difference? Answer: 0.39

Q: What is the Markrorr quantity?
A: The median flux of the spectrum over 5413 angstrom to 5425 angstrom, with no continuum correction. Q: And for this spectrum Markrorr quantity 8.2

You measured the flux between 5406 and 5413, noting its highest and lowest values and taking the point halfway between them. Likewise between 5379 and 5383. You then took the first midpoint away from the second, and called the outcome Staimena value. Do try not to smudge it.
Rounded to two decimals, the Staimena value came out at 0.67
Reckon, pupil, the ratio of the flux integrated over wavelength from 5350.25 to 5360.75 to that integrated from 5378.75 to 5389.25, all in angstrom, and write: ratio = 1.02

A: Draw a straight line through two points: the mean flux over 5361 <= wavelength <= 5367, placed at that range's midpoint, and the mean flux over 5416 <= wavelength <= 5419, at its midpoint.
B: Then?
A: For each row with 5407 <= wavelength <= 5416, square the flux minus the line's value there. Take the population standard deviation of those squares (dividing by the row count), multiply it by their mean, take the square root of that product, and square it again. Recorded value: 0.007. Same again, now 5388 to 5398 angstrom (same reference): 0.000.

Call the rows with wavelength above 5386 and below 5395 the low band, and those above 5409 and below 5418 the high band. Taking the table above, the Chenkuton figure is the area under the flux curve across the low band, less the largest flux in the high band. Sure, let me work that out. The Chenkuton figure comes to 65.9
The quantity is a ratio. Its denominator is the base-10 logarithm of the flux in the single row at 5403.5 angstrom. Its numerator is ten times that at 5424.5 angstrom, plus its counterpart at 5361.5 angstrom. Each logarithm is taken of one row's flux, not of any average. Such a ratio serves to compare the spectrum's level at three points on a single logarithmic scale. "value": 11.6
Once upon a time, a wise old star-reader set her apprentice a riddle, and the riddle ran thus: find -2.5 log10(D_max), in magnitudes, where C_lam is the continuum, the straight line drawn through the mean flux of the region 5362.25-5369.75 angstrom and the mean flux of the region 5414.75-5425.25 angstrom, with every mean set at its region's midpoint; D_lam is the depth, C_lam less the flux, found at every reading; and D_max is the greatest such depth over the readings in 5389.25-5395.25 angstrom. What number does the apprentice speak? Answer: 3.2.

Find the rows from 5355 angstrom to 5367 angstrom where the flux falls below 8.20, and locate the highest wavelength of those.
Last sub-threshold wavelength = 5366.0 angstrom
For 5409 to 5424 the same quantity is 5418.5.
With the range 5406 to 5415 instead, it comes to 5414.0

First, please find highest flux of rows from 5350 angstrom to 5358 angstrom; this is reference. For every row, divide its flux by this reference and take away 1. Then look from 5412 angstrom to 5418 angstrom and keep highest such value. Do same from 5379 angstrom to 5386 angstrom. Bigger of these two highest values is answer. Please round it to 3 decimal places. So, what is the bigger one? -0.021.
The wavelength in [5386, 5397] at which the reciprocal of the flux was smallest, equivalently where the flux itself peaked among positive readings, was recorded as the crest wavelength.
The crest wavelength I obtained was 5387.0 angstrom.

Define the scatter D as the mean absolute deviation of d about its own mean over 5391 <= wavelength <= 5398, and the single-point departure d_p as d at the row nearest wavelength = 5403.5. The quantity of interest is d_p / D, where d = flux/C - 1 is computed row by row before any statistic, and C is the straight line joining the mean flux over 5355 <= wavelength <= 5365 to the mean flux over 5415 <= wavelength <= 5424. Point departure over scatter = -13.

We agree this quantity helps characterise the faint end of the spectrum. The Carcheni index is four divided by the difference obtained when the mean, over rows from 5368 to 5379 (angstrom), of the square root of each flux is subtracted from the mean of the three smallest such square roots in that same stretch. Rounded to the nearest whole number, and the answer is -119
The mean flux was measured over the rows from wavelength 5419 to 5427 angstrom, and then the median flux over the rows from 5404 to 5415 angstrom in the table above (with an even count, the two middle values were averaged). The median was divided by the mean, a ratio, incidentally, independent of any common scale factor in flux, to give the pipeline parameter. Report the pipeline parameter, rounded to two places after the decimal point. 0.94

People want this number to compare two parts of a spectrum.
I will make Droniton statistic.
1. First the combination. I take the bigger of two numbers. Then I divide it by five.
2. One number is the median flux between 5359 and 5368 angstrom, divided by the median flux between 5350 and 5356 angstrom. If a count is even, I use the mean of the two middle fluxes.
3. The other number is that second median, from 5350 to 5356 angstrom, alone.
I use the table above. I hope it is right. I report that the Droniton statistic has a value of 1.68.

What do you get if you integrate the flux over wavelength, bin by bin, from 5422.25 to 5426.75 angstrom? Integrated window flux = 37.6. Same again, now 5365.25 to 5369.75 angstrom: 36.1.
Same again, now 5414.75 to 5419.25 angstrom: 36.4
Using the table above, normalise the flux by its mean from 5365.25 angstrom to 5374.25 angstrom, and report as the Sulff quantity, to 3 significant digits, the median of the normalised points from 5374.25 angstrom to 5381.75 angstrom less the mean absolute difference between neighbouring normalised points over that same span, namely 1.04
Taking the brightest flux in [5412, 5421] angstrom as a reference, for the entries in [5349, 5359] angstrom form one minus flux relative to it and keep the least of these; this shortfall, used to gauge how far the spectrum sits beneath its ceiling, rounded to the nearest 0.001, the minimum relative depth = -0.052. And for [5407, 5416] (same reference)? 0.028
